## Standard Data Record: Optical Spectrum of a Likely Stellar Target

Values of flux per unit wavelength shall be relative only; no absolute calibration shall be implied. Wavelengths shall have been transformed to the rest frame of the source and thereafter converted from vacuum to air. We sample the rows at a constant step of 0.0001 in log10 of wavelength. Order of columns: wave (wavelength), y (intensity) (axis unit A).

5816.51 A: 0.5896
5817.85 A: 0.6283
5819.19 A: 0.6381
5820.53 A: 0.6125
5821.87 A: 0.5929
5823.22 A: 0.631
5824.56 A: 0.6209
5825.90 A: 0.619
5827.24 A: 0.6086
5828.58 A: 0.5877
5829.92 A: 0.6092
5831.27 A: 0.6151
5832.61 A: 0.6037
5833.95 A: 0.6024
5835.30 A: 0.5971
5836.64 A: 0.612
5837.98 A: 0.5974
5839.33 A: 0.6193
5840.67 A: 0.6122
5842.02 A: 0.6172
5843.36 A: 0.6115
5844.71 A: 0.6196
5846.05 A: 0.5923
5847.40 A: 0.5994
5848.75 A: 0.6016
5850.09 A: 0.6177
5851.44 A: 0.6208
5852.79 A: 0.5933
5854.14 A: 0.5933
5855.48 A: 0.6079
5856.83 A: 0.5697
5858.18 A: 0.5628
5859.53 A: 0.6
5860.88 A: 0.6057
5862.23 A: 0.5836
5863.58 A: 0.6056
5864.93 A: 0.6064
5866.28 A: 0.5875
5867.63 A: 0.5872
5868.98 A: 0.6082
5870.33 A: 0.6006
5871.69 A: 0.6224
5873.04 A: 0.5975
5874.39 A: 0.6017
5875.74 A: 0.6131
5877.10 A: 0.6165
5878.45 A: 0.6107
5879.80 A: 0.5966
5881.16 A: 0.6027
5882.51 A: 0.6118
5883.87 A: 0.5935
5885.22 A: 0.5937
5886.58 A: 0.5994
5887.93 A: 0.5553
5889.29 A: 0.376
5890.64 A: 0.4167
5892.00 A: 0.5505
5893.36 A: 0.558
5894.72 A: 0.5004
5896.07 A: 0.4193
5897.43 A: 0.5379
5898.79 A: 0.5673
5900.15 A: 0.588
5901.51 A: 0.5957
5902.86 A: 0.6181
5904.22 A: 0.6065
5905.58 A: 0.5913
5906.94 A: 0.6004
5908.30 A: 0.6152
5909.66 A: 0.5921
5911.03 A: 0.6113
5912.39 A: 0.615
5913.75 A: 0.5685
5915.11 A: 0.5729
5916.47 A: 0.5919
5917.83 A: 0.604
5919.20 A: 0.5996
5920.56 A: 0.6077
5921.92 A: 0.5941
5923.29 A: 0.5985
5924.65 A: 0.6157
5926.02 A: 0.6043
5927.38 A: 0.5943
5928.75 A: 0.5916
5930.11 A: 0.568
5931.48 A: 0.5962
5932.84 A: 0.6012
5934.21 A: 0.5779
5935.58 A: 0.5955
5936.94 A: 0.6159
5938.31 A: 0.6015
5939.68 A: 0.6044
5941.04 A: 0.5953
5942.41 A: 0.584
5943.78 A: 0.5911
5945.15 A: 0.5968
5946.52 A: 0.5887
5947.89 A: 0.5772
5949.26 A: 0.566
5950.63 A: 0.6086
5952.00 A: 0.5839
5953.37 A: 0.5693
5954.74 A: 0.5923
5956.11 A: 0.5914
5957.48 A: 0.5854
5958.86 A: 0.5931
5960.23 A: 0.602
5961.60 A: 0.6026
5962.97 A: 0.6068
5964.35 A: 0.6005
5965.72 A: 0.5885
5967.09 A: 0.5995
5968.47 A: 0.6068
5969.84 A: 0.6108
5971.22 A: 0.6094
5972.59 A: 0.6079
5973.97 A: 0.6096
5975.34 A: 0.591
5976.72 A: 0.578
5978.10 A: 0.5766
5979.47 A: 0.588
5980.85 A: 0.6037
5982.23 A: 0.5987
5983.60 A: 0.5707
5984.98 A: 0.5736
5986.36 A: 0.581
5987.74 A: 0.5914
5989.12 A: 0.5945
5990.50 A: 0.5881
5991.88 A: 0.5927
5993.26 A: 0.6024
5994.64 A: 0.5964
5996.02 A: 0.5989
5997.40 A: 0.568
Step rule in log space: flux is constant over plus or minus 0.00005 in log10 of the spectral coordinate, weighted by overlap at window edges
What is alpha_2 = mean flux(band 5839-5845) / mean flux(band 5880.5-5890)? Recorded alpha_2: 1.096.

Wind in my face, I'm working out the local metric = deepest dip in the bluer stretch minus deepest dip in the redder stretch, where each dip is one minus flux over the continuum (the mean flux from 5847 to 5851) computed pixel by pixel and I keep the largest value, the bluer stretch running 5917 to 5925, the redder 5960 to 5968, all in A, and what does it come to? -0.01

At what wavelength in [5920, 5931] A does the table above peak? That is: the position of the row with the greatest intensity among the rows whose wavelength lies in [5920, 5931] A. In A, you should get 5924.65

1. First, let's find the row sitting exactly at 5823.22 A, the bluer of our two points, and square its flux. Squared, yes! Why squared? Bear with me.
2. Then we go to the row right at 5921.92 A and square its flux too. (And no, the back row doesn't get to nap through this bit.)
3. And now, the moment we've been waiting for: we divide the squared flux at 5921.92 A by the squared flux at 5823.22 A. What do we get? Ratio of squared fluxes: 0.89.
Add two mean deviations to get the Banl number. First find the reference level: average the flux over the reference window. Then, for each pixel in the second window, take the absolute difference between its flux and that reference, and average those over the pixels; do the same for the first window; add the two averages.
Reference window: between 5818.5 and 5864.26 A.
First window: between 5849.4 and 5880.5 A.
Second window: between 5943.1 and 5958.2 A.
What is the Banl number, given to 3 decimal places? 0.031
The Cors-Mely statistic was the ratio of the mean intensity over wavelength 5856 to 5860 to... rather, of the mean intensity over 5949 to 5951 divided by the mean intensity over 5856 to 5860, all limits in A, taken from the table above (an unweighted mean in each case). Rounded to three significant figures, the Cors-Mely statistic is 1.02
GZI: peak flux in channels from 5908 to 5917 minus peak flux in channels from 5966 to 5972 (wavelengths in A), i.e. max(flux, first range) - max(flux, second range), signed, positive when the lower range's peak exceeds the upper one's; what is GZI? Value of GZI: 0.004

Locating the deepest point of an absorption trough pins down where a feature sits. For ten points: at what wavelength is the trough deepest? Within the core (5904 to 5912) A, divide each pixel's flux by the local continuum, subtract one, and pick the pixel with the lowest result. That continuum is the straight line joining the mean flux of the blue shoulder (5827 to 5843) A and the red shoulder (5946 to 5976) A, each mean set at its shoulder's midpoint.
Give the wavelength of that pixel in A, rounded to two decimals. 5905.58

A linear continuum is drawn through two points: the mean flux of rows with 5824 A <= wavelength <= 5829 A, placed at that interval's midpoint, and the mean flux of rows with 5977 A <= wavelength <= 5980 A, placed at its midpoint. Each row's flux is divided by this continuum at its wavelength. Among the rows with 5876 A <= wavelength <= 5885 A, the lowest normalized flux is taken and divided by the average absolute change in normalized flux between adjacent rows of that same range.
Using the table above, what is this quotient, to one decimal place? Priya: 55.9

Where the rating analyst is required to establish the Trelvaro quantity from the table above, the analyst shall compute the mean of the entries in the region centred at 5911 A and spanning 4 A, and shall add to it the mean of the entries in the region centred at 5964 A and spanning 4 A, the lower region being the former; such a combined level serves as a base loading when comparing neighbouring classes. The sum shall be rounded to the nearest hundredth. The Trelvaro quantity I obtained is 1.20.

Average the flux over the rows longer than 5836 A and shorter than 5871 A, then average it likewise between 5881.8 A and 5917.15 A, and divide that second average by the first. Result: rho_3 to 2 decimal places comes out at 0.94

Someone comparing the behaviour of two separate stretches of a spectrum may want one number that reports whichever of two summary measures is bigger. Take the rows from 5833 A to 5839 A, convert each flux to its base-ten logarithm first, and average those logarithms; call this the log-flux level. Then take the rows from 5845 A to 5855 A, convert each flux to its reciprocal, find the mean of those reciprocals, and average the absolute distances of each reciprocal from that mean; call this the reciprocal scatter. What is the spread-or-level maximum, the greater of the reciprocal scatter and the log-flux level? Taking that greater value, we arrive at 0.026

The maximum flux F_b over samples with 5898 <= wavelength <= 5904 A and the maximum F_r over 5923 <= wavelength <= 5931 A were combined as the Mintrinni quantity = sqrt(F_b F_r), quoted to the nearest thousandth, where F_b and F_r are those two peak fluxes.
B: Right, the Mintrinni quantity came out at 0.617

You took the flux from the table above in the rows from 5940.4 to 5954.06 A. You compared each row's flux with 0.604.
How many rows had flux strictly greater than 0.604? 1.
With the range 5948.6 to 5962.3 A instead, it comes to 1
